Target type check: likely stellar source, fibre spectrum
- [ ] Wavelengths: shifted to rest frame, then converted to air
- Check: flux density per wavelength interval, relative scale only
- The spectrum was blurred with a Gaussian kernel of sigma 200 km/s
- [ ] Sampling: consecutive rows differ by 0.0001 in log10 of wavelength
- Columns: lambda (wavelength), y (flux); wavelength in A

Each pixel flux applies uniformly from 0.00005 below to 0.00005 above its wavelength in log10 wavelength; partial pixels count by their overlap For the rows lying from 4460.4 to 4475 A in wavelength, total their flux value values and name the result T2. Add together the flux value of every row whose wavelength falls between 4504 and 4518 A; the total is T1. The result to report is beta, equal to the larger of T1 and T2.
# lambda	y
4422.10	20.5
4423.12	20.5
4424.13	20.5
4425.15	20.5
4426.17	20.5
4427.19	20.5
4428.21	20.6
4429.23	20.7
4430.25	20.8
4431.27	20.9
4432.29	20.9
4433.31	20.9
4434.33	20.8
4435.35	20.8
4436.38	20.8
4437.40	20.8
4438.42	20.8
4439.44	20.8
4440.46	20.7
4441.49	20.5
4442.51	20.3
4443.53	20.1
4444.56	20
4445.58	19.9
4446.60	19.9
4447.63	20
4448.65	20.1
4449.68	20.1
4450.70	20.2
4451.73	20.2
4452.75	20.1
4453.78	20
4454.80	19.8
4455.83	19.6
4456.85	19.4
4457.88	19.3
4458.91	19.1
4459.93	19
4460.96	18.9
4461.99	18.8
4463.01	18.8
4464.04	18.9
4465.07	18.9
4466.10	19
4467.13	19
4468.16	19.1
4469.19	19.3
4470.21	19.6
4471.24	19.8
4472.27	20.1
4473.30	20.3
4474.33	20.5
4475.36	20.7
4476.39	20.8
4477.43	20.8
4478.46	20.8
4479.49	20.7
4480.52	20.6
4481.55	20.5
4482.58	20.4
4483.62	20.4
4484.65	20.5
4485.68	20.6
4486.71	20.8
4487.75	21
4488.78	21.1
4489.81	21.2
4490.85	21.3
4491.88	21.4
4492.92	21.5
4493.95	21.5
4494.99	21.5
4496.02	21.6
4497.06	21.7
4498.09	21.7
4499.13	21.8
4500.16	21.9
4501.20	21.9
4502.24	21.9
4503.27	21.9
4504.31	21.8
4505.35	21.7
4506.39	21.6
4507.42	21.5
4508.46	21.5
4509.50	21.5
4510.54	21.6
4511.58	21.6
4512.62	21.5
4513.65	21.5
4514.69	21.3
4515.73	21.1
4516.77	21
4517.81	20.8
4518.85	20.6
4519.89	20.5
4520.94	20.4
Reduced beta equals 300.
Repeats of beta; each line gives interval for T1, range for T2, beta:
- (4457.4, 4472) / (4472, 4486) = 288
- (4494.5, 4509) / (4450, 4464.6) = 304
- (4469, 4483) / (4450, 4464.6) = 285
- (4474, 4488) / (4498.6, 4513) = 304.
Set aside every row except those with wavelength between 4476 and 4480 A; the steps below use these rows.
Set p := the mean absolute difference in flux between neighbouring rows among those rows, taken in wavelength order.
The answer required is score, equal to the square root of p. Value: 0.18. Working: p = 0.03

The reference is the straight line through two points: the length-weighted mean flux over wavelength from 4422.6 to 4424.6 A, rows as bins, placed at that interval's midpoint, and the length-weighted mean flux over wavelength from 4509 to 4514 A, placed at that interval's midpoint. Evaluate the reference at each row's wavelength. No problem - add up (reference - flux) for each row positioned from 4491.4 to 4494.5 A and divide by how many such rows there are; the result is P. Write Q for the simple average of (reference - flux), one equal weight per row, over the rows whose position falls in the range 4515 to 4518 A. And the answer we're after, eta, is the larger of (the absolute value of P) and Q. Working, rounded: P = -0.1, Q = 0.7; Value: 0.7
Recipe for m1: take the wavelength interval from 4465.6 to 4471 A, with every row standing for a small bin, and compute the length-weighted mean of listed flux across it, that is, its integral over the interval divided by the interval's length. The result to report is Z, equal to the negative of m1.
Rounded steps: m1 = 19.2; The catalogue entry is -19.2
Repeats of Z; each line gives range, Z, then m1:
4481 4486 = -20.5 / 20.5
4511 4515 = -21.5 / 21.5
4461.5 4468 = -18.9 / 18.9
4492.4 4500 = -21.6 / 21.6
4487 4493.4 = -21.2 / 21.2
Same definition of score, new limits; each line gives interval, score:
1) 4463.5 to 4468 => 0.18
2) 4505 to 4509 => 0.26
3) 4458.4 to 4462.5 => 0.32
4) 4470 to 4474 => 0.48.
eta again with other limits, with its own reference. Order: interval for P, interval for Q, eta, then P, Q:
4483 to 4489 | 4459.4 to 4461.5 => 2.0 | 0.5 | 2.0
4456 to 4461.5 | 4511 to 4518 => 1.8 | 1.8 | 0.3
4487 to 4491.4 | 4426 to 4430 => 0.2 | 0.2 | 0.0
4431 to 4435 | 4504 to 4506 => 0.2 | -0.2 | -0.3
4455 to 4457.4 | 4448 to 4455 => 1.4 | 1.4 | 0.8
